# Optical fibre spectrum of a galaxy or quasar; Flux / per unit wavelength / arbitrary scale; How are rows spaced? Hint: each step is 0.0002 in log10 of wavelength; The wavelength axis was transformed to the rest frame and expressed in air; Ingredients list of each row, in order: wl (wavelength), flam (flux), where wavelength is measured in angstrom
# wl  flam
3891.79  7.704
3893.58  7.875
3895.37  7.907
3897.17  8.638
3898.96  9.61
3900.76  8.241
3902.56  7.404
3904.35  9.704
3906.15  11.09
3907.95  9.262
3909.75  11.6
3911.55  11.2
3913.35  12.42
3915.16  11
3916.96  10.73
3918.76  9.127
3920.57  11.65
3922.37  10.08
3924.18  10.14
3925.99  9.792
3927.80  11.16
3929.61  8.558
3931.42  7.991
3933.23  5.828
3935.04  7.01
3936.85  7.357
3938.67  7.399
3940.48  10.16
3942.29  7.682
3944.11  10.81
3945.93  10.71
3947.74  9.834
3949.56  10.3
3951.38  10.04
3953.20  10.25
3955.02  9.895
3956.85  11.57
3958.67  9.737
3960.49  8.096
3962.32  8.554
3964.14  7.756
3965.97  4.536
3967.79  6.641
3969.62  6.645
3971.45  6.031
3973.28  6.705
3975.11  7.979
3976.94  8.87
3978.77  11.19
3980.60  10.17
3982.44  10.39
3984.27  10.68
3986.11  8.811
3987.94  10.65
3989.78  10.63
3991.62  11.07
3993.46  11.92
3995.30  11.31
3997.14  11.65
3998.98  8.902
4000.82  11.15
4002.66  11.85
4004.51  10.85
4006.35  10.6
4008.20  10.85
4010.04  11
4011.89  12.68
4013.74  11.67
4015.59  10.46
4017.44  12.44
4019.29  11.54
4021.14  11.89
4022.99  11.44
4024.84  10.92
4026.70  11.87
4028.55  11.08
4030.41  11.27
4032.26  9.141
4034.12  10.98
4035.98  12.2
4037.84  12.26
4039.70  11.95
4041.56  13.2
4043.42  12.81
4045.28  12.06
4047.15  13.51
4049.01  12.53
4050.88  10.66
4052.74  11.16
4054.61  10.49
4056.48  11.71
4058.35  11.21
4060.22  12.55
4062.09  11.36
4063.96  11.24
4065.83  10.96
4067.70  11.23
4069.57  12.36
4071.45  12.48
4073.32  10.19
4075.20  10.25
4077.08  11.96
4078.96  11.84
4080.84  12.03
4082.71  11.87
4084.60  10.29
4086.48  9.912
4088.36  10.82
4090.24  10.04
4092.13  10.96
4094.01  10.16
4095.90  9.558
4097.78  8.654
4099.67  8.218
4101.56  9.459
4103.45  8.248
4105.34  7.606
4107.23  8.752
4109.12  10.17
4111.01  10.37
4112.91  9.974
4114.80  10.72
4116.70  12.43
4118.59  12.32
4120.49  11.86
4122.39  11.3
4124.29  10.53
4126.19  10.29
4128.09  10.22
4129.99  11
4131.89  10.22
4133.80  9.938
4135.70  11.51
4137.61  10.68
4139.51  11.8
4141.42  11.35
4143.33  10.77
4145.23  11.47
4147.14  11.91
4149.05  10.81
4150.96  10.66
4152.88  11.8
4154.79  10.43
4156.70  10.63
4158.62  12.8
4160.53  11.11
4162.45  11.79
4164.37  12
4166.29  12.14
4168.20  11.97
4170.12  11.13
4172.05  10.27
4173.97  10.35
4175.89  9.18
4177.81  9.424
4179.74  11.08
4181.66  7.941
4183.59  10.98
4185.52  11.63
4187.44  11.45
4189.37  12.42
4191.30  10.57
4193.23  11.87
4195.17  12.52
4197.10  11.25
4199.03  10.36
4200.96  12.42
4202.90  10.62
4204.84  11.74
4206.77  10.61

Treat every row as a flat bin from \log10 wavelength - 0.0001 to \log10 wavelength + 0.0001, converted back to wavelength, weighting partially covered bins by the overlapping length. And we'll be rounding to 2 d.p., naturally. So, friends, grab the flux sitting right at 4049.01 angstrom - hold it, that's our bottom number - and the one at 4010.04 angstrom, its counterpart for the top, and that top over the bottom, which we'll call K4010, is 0.88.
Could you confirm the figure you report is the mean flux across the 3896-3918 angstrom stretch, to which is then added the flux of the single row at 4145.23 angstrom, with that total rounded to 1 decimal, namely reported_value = 21.5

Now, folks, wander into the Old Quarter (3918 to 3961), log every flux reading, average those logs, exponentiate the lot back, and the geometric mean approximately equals 9.2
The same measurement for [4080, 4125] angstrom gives 10.2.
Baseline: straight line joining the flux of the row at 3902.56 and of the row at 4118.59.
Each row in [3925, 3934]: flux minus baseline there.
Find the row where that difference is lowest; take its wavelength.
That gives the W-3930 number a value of 3933.23 angstrom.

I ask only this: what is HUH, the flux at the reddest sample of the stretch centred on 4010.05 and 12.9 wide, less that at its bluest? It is -0.4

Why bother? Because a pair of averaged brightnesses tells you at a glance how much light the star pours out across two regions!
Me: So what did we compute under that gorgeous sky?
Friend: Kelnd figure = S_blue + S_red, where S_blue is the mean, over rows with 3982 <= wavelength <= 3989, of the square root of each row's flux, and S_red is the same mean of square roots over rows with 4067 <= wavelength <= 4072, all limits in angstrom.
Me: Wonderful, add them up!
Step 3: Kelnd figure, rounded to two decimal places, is 6.65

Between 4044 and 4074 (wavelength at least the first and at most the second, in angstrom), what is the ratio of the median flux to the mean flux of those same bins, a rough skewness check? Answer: 0.97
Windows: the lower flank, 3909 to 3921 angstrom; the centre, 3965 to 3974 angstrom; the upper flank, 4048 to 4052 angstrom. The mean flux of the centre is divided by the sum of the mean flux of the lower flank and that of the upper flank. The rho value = 0.27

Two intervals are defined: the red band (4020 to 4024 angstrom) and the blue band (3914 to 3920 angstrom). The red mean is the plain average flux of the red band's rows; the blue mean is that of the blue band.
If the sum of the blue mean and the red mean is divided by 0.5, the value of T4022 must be 44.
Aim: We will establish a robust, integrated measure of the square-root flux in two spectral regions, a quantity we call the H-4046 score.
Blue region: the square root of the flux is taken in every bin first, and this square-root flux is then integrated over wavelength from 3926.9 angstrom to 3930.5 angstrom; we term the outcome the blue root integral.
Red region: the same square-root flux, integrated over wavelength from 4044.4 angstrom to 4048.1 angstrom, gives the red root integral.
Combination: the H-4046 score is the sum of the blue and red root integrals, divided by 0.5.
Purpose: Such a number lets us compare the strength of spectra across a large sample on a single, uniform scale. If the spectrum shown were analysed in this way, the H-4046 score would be 49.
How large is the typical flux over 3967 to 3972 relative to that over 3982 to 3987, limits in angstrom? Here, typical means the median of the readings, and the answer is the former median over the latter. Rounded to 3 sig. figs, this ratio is 0.639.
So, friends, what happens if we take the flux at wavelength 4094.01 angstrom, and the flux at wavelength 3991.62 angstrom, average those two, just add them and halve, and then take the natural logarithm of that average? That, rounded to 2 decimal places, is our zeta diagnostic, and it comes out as 2.36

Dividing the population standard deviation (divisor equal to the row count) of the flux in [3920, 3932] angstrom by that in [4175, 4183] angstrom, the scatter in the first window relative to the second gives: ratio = 1.1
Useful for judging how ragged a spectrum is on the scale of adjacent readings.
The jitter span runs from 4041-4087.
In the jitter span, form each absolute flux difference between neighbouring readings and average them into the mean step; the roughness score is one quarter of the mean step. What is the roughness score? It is 0.20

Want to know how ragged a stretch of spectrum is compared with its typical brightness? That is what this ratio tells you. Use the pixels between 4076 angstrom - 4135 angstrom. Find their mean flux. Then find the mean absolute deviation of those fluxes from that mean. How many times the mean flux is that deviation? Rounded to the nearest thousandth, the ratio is 0.092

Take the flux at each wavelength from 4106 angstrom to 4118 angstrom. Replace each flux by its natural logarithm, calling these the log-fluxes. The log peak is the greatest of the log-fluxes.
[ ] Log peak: 2.52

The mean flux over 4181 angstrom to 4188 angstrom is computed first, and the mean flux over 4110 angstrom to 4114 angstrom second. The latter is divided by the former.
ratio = 0.97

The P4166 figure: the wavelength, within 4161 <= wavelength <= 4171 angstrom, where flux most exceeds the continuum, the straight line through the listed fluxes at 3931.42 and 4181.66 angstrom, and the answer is 4166.29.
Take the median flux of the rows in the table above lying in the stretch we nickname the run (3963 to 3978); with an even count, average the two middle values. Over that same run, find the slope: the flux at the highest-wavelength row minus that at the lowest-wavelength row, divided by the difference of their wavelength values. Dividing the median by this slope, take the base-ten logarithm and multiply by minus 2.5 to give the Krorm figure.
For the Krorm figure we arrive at -4.7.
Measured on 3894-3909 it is -4.8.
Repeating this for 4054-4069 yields -5.7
